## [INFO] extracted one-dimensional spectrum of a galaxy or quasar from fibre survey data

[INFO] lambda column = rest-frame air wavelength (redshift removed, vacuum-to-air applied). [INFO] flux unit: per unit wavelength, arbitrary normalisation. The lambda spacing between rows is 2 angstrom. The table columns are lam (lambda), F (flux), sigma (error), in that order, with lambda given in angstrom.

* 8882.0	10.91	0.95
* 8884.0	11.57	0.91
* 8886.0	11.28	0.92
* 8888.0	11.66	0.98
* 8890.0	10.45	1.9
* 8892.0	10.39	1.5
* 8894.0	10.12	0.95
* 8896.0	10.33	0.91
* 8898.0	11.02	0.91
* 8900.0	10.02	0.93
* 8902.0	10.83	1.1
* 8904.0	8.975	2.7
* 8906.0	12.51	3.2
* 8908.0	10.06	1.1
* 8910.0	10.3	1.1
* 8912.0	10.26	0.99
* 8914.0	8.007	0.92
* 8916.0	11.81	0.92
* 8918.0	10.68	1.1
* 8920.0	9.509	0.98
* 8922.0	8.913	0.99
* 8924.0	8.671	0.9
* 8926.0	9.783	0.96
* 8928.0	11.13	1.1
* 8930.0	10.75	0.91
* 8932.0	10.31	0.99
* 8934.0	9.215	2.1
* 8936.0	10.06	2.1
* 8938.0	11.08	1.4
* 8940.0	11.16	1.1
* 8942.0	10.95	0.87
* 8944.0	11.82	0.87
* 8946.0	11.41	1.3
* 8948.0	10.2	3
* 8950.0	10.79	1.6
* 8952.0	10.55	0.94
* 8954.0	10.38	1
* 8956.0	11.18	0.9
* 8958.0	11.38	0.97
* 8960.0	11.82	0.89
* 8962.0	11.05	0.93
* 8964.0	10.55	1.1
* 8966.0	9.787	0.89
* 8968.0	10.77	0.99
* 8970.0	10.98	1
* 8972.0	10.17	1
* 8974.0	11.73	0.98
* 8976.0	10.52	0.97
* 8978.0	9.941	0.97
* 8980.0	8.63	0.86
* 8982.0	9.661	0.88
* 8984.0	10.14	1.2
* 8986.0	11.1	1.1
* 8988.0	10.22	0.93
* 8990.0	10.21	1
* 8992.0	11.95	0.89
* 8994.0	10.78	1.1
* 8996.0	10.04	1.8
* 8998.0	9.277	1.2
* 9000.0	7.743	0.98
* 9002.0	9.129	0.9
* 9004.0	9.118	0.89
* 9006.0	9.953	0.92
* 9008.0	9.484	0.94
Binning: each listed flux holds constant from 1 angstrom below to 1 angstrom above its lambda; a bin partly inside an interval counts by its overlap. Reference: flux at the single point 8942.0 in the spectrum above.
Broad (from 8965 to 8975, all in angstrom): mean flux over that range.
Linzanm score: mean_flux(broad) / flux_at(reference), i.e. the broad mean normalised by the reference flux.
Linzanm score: 0.98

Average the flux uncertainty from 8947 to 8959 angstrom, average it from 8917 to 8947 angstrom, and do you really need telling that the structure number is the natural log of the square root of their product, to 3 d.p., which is 0.251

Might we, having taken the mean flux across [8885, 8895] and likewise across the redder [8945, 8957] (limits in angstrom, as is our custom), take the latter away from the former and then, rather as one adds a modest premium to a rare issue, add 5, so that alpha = 5.03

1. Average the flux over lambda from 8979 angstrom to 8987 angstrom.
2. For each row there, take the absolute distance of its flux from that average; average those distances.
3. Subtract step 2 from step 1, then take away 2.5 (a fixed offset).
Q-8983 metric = 6.6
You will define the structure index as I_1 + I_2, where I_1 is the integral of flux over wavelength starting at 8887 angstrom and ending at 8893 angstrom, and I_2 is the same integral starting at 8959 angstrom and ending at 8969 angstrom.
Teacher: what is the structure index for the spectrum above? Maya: 173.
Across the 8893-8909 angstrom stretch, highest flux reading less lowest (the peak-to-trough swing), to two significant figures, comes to 3.5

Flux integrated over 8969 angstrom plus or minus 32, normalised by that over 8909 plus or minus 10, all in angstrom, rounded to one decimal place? 3.3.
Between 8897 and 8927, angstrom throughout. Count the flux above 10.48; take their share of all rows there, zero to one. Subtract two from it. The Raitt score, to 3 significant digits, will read -1.67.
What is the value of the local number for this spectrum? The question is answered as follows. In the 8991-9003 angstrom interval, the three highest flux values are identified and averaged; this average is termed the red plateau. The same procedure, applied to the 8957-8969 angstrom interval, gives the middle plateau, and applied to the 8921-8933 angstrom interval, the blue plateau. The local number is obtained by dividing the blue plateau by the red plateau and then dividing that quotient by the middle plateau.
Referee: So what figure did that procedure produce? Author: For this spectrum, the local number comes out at 0.086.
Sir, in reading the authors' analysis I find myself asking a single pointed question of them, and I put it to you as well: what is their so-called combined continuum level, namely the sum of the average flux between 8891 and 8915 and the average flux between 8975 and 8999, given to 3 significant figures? 20.4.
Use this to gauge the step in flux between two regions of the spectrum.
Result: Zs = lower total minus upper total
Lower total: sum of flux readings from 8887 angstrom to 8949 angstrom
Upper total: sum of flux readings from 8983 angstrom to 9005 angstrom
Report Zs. 213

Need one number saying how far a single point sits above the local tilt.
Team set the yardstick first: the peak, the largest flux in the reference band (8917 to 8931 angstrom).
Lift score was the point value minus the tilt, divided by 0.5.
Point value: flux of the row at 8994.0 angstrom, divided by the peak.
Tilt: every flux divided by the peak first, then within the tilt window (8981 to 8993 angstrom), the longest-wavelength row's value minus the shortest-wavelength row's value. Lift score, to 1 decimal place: 1.5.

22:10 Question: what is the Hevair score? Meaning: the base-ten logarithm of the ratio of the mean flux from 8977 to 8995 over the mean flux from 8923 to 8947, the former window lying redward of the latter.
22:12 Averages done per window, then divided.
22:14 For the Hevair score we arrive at -0.010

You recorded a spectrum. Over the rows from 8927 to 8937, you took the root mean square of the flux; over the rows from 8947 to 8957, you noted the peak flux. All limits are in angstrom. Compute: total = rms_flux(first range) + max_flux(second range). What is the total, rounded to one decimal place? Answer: 21.5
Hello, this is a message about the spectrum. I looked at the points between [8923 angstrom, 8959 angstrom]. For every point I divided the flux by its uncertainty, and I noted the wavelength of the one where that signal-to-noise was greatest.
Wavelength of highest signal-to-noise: 8944.0 angstrom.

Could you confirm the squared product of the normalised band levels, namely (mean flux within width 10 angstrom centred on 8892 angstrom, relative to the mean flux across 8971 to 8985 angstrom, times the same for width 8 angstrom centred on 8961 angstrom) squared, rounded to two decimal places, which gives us 1.34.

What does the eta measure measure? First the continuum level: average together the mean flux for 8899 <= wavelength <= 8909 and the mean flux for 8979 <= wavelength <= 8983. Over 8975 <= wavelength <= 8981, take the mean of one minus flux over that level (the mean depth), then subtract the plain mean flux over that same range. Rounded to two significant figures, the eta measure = -9.7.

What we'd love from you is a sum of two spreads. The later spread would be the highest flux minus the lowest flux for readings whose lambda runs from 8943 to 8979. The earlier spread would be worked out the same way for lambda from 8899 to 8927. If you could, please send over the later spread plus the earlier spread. 6.5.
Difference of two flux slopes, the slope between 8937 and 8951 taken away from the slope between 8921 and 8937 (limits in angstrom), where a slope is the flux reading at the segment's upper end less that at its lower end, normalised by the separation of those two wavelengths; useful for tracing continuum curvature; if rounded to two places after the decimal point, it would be 0.11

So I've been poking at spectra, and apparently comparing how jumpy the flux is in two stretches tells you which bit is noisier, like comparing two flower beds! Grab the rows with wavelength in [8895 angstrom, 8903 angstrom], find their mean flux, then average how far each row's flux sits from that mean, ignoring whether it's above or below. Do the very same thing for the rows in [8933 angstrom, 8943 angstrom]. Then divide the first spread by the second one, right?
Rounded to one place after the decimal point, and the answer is 0.5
